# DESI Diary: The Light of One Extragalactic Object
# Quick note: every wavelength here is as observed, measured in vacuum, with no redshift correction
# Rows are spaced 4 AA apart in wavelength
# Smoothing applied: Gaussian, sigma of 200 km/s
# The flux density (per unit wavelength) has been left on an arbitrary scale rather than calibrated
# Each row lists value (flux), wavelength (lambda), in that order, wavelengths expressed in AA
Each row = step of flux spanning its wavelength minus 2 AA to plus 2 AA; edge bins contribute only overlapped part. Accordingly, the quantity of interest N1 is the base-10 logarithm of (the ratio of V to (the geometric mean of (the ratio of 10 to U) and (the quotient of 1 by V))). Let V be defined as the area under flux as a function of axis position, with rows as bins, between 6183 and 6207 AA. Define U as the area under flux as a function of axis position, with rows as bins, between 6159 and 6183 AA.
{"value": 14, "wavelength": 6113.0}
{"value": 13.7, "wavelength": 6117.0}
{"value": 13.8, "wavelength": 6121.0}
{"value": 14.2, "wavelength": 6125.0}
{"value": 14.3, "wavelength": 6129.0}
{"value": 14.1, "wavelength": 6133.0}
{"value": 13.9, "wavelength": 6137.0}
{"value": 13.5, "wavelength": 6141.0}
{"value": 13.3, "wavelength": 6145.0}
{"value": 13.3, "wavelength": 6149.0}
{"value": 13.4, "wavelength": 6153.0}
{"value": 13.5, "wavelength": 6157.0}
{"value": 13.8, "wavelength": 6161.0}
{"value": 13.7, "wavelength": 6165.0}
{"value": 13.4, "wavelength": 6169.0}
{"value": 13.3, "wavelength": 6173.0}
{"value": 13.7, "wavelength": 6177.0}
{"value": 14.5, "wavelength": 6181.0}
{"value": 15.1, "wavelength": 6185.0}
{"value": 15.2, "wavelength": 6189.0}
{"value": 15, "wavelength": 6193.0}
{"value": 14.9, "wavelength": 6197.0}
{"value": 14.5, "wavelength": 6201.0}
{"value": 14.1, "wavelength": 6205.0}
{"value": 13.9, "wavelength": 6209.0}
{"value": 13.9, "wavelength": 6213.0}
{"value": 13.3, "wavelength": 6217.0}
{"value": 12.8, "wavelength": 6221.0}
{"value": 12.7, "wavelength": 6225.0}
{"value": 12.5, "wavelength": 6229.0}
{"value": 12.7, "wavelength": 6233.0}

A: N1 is 4.585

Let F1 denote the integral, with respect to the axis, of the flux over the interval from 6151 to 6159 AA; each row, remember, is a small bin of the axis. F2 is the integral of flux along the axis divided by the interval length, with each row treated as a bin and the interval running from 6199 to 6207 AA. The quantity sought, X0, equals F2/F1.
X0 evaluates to 0.133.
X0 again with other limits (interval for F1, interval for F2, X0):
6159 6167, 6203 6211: 0.127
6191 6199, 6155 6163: 0.114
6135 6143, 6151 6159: 0.123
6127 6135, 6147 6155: 0.118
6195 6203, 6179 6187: 0.126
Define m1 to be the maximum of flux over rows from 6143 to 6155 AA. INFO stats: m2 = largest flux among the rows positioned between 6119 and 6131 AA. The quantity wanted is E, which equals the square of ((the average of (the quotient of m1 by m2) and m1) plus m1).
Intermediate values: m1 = 13.4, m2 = 14.3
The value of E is 423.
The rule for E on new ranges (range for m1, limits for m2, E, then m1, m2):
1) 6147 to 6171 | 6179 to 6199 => 447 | 13.8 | 15.2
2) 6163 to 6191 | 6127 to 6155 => 544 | 15.2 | 14.3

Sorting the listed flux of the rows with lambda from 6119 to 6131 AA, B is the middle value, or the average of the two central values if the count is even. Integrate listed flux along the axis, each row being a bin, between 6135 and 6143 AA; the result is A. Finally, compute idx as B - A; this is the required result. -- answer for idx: -95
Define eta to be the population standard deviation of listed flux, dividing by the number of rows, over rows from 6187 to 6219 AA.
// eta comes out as 0.62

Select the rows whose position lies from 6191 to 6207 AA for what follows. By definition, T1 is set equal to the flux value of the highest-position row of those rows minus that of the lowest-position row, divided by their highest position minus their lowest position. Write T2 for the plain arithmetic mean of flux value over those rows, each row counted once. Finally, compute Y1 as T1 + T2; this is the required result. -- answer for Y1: 14.55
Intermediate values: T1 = -0.075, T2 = 14.6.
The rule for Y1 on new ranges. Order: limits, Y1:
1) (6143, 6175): 13.46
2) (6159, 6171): 13.58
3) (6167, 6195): 14.38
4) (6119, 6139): 14.07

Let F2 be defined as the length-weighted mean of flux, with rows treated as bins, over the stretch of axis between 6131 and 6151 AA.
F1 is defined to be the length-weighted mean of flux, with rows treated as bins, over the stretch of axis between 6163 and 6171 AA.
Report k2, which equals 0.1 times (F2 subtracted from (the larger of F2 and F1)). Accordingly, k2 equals 0.000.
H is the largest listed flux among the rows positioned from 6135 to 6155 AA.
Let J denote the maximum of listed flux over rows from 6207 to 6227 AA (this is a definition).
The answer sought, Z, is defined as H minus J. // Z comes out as 0.0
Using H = 13.9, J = 13.9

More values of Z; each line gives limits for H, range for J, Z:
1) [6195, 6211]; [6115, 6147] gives 0.6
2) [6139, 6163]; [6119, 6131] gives -0.5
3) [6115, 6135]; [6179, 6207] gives -0.9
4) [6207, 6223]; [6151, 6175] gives 0.1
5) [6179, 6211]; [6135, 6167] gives 1.3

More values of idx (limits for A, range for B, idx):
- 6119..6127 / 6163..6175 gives -99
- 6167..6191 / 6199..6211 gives -327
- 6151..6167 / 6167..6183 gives -204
